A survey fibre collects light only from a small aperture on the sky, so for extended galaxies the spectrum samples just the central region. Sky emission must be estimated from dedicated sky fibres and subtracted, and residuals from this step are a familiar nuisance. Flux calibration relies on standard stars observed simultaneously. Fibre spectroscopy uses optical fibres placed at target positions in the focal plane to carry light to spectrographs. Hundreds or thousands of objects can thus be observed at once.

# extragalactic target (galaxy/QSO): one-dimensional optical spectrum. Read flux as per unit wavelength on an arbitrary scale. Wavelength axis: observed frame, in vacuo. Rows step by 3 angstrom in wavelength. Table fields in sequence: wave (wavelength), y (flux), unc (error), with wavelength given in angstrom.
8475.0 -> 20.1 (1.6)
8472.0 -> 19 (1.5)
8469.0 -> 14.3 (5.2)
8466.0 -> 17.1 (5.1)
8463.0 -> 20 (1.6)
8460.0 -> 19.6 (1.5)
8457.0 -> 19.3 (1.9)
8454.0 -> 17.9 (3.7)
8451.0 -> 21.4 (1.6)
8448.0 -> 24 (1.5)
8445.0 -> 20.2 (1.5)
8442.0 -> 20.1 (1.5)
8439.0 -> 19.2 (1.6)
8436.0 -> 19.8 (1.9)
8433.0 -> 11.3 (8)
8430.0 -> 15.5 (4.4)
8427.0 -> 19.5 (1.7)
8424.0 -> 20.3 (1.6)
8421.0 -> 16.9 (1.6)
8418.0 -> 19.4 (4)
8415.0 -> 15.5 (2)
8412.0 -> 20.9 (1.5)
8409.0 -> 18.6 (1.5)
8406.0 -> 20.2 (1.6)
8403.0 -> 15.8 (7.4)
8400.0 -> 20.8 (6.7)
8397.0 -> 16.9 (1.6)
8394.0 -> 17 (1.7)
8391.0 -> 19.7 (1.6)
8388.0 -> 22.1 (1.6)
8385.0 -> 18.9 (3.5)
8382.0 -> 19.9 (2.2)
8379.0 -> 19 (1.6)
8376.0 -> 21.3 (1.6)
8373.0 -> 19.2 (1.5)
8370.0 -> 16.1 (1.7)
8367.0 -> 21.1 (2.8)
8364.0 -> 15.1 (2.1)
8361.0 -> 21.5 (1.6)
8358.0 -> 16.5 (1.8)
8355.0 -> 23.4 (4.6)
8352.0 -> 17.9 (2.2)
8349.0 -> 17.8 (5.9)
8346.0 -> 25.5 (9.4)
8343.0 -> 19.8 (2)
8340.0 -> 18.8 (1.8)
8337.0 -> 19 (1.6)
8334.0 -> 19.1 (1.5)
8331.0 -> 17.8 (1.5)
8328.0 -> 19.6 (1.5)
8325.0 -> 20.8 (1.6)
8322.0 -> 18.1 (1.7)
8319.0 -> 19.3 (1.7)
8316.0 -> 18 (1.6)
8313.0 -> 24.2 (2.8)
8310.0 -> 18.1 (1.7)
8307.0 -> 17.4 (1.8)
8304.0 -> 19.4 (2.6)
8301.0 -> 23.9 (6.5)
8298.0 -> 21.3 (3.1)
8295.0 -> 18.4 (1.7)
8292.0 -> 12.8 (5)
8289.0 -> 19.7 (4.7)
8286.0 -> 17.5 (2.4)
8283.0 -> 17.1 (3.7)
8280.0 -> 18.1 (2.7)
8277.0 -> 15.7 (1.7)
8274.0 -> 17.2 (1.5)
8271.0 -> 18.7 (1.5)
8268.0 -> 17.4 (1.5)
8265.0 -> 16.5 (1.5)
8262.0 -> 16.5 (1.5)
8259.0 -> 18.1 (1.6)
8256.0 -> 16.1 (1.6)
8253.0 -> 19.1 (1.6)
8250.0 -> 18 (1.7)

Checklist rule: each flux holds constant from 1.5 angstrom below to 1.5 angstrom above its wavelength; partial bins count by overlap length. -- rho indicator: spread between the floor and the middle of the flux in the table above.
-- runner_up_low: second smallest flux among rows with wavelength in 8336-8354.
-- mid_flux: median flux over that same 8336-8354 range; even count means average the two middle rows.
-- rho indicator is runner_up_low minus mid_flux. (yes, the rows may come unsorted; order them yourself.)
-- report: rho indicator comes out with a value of -1.00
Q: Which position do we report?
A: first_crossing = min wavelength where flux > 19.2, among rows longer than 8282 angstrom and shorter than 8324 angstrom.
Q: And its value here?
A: 8289.0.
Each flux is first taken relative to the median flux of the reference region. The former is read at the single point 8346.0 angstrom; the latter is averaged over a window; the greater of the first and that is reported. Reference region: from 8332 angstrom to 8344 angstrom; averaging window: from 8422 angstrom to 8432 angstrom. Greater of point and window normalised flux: 1.34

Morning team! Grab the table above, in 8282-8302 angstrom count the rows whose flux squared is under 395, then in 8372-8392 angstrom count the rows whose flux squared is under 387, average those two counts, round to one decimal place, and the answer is 4.0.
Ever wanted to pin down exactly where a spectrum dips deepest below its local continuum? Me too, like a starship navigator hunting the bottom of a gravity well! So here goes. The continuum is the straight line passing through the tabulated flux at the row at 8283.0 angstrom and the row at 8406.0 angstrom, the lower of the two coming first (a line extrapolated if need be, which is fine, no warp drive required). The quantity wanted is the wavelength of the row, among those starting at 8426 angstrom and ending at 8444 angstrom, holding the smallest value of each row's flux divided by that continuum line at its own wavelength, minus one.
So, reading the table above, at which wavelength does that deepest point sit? 8433.0 angstrom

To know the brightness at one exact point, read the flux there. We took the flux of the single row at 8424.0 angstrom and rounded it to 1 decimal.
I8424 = 20.3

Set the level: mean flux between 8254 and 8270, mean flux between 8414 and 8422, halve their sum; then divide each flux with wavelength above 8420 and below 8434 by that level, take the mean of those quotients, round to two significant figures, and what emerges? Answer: 0.98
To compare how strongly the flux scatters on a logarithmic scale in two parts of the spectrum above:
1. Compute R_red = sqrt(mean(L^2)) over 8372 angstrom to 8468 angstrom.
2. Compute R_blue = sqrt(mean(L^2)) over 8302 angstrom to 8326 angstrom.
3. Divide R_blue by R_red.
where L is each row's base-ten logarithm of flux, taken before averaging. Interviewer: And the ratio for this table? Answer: 1.01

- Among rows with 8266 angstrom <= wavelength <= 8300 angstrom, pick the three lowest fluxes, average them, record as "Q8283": 15.2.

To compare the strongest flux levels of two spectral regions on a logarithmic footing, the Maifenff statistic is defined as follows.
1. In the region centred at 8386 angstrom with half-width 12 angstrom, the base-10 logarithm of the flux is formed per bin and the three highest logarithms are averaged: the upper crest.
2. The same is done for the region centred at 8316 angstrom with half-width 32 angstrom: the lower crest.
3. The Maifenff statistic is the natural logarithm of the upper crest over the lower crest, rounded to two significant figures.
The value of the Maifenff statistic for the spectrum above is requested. -0.048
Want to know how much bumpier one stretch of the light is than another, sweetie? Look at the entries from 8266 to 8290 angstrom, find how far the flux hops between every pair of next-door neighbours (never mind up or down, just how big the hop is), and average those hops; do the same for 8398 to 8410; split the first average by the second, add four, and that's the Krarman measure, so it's 4.4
